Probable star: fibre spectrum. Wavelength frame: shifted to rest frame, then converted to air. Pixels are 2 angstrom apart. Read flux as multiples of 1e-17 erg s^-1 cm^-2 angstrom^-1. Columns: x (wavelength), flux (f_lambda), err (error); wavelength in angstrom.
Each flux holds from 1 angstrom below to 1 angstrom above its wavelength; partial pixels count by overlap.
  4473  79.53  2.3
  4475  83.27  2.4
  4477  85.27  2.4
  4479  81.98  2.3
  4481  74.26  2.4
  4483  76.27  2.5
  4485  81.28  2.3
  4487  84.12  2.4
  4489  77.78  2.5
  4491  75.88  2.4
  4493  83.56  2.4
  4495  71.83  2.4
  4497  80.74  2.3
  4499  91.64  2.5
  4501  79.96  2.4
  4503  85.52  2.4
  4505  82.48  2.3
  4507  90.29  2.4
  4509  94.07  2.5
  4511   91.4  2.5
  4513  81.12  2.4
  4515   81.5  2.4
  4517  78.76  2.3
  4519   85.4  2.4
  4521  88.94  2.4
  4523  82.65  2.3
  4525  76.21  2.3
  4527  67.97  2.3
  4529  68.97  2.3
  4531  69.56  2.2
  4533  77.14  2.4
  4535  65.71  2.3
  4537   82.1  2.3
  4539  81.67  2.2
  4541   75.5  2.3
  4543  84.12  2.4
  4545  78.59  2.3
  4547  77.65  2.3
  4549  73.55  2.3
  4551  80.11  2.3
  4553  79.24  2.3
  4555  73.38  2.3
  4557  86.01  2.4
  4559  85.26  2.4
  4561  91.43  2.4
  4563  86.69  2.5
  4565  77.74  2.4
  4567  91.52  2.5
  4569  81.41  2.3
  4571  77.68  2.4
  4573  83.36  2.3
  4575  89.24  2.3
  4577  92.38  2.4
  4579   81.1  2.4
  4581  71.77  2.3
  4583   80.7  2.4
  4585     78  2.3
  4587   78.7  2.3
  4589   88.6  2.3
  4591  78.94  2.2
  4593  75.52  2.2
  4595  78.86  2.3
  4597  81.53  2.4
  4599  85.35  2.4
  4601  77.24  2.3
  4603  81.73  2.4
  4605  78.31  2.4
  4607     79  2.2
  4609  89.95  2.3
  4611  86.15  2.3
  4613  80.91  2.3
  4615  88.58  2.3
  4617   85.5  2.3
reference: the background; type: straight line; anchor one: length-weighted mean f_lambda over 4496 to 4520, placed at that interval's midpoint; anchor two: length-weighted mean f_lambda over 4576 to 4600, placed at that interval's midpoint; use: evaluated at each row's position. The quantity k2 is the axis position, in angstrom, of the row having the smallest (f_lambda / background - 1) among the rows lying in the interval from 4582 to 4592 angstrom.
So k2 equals 4585 angstrom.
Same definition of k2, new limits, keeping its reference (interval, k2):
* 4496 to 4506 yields 4501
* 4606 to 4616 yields 4607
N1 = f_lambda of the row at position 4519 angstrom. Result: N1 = 85.4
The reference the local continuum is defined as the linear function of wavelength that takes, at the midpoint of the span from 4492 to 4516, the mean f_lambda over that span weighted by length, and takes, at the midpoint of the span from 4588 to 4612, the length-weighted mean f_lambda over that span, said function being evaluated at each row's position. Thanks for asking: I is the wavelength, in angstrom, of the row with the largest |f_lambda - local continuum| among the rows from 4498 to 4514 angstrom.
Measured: 4509 angstrom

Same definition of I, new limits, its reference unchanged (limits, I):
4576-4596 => 4581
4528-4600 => 4535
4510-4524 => 4511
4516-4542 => 4535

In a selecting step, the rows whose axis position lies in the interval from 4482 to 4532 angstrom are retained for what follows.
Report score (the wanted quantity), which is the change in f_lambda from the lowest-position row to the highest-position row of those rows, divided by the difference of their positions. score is -0.1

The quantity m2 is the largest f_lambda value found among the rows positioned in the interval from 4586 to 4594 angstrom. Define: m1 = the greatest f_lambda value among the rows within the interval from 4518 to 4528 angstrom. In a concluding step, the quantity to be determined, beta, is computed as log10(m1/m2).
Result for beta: 0.00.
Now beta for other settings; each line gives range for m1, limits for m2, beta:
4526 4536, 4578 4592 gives -0.06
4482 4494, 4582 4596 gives -0.02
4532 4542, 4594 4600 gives -0.02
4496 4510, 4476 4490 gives 0.04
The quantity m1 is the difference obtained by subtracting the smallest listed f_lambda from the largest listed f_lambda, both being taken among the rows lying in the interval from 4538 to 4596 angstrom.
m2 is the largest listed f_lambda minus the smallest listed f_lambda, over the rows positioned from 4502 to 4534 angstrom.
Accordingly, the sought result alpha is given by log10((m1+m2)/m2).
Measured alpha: 0.253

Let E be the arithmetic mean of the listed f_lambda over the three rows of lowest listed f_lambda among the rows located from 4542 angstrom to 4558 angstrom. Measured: 74.9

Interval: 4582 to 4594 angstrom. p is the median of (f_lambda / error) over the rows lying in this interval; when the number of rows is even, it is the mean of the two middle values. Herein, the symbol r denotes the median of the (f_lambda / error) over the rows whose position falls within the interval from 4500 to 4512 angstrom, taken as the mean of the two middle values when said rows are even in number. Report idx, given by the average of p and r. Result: 35.24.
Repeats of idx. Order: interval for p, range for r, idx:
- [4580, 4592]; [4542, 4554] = 34.19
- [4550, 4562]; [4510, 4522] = 35.05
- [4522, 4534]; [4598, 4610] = 33.34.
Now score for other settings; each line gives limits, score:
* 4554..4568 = 1.5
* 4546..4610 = 0.2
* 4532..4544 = 0.7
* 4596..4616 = 0.4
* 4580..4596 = 0.5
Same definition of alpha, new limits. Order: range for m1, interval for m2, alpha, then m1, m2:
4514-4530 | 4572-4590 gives 0.305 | 21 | 21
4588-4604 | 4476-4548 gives 0.165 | 13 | 28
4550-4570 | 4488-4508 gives 0.282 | 18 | 20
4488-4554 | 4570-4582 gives 0.376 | 28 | 21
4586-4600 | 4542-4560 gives 0.309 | 13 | 13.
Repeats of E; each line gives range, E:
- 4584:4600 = 77.4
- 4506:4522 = 80.5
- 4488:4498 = 75.2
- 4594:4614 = 78.1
